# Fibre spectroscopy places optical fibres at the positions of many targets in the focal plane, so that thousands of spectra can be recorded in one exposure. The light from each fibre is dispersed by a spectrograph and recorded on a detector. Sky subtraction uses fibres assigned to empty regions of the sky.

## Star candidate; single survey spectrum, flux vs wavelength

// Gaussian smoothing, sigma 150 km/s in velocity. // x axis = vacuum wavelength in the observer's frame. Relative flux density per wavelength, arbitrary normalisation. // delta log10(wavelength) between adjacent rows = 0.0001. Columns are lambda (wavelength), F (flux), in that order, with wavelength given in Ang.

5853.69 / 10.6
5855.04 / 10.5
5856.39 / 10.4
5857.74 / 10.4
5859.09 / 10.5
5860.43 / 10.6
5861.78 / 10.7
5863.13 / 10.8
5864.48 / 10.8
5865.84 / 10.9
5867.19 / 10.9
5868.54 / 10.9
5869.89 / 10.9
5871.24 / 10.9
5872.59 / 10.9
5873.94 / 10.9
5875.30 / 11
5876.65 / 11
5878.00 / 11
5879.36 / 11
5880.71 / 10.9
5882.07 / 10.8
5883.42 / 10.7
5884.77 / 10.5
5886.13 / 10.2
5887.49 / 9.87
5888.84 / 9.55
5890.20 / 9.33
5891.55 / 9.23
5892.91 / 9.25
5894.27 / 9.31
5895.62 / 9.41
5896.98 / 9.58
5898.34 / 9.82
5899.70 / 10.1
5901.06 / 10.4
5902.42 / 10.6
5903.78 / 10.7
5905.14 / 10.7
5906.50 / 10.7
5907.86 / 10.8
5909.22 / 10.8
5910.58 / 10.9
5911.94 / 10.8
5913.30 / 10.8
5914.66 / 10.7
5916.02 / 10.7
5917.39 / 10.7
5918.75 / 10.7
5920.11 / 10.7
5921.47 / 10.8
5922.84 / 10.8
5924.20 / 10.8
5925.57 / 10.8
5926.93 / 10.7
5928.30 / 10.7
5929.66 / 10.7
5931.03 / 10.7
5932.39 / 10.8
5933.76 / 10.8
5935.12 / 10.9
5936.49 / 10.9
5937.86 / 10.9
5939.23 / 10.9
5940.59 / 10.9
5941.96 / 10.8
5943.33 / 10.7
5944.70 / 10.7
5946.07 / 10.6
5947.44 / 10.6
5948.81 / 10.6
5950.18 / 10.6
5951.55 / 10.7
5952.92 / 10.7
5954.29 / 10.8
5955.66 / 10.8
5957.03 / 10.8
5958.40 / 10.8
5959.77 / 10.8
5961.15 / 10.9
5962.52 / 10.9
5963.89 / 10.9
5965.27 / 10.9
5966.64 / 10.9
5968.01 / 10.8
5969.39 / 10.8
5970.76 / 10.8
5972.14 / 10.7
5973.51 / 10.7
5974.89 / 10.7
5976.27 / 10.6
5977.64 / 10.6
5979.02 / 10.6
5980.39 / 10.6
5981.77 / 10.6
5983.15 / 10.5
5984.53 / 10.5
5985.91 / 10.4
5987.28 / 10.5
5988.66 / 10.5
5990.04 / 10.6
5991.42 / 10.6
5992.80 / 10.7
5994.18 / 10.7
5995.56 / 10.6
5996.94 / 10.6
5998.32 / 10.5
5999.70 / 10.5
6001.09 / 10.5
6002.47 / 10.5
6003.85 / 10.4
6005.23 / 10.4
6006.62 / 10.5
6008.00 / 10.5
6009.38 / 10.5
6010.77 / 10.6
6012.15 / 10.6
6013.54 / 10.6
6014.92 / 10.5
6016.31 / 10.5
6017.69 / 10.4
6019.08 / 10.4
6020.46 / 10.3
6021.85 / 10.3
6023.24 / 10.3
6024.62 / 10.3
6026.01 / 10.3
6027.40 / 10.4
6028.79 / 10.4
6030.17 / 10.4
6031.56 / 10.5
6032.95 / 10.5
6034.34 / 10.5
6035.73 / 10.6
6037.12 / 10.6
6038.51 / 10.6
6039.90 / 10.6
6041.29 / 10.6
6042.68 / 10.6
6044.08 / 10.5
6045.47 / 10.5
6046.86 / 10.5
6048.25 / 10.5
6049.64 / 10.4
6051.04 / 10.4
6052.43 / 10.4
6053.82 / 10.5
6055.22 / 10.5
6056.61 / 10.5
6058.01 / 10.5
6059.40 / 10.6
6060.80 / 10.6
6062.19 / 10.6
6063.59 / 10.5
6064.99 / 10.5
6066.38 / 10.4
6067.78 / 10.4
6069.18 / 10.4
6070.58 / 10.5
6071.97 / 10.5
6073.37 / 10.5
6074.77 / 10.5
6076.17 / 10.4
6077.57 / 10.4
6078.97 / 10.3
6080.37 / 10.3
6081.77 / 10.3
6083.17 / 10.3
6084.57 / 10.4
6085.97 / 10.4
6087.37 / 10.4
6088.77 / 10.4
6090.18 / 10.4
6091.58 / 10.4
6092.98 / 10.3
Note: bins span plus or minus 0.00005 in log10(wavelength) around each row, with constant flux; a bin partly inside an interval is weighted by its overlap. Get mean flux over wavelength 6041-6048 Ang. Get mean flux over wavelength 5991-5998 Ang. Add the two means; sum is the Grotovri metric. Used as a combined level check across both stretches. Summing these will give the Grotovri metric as 21.2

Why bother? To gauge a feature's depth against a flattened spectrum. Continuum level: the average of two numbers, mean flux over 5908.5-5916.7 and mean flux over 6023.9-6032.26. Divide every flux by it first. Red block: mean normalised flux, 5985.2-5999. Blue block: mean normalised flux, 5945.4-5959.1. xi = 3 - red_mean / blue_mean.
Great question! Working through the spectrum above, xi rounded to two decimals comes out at 2.01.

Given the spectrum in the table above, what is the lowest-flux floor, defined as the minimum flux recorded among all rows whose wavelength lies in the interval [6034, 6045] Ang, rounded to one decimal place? 10.5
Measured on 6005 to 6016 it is 10.4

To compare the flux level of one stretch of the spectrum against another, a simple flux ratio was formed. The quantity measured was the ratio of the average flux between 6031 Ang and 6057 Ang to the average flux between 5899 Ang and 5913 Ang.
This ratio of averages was 0.99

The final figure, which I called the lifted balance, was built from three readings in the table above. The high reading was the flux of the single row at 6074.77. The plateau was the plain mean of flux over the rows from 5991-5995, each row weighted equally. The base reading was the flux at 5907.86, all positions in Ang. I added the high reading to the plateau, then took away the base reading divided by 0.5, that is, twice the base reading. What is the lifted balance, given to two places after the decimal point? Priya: -0.43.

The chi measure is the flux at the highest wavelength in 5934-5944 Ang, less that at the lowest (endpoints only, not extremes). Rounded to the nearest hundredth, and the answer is -0.20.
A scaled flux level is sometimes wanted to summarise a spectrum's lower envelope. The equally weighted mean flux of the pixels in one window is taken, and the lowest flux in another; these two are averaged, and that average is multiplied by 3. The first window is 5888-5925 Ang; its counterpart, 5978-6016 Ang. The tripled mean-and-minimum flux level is 31.1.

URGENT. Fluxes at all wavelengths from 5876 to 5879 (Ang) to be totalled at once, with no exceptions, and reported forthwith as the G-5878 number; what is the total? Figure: 22.0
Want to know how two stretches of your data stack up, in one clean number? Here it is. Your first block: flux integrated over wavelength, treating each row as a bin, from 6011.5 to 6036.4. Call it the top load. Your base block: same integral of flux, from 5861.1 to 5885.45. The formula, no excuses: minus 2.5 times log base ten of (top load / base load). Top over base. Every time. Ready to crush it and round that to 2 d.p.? 0.02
